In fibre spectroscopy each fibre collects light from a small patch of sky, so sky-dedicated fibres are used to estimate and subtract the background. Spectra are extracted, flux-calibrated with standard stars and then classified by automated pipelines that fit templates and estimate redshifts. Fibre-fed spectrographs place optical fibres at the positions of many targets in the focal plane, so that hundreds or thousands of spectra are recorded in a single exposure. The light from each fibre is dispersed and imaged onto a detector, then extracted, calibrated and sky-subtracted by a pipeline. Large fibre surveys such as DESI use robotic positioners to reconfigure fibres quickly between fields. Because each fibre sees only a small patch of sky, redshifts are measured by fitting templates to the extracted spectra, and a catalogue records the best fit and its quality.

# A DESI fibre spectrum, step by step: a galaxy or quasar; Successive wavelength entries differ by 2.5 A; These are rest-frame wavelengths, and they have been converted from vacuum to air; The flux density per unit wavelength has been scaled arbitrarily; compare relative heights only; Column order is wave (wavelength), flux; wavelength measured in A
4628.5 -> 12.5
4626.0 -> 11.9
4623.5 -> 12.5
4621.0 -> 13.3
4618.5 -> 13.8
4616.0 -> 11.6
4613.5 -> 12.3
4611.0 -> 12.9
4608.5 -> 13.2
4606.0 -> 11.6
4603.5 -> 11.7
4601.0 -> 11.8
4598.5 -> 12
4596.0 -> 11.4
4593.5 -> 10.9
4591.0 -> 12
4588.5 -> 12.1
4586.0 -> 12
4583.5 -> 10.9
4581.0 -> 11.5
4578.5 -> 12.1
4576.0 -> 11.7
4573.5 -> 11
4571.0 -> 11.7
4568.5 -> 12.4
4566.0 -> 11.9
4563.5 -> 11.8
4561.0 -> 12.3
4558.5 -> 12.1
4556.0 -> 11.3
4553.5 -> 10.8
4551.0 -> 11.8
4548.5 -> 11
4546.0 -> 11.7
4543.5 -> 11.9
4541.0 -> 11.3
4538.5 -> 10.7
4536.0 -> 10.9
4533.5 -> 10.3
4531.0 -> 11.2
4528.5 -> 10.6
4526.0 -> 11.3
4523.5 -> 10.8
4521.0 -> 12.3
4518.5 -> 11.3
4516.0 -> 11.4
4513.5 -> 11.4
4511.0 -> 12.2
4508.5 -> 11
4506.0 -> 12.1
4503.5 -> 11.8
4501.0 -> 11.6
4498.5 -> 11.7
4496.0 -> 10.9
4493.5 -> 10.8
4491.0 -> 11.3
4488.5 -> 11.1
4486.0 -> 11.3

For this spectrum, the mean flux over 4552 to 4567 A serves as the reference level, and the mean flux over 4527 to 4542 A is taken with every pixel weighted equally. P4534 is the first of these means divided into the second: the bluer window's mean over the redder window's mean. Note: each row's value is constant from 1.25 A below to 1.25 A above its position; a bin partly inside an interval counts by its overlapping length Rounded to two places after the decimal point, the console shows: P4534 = 0.93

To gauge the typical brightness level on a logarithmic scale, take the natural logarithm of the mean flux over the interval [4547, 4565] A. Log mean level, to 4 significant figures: 2.450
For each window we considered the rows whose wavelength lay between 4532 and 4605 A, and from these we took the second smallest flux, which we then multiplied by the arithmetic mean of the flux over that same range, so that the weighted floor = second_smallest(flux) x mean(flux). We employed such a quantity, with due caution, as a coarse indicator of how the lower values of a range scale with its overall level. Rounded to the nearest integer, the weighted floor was 124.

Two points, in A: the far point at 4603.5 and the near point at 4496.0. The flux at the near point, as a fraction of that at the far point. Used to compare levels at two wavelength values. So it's 0.93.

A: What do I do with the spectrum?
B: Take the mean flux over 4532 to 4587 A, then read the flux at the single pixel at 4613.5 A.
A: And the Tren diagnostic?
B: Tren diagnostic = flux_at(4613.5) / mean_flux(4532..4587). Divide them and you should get 1.07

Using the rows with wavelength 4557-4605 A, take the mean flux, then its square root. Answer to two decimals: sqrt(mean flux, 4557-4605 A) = 3.43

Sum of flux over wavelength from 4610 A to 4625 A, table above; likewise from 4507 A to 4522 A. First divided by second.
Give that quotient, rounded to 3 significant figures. 1.10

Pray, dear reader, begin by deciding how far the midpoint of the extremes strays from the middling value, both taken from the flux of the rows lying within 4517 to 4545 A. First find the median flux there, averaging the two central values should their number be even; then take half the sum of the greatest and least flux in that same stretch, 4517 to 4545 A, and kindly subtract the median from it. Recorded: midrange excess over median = 0.1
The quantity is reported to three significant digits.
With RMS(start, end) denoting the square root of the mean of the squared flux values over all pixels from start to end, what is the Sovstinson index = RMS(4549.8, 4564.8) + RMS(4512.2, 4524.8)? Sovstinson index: 23.1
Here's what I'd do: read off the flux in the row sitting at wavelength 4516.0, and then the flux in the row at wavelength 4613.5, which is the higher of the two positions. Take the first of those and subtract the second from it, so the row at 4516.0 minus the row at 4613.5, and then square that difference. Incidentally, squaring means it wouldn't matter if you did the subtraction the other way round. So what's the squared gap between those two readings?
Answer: 0.81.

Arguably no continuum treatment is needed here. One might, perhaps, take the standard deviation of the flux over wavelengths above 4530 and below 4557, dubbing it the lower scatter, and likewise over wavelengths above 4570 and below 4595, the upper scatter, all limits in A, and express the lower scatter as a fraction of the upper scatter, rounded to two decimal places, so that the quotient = 1.01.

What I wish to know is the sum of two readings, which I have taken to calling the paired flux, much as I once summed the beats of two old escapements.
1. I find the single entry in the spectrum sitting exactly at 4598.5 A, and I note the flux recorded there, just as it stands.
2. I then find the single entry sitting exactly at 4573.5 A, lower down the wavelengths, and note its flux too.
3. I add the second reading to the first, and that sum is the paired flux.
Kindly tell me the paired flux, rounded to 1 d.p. 23.0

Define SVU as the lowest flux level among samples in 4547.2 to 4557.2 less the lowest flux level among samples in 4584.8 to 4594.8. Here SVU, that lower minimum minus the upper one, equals -0.1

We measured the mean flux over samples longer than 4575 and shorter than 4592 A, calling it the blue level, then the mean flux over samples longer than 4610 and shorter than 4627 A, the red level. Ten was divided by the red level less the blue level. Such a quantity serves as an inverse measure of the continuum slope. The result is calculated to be 12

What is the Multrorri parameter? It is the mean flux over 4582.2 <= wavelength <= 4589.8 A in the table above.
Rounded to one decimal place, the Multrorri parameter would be 11.7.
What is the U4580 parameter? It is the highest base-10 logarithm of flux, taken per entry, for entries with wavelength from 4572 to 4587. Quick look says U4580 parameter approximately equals 1.08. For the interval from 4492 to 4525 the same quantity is 1.09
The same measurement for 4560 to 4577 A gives 1.09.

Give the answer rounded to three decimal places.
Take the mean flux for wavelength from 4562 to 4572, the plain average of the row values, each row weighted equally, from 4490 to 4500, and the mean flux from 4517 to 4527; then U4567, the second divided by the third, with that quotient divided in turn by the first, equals 0.082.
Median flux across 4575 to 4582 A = 11.7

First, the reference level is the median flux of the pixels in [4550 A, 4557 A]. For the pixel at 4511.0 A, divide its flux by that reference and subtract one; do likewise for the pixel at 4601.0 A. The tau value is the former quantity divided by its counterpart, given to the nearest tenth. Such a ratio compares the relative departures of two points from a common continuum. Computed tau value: 1.8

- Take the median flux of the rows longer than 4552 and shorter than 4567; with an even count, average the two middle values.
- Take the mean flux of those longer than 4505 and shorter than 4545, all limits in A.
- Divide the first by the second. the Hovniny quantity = 1.05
